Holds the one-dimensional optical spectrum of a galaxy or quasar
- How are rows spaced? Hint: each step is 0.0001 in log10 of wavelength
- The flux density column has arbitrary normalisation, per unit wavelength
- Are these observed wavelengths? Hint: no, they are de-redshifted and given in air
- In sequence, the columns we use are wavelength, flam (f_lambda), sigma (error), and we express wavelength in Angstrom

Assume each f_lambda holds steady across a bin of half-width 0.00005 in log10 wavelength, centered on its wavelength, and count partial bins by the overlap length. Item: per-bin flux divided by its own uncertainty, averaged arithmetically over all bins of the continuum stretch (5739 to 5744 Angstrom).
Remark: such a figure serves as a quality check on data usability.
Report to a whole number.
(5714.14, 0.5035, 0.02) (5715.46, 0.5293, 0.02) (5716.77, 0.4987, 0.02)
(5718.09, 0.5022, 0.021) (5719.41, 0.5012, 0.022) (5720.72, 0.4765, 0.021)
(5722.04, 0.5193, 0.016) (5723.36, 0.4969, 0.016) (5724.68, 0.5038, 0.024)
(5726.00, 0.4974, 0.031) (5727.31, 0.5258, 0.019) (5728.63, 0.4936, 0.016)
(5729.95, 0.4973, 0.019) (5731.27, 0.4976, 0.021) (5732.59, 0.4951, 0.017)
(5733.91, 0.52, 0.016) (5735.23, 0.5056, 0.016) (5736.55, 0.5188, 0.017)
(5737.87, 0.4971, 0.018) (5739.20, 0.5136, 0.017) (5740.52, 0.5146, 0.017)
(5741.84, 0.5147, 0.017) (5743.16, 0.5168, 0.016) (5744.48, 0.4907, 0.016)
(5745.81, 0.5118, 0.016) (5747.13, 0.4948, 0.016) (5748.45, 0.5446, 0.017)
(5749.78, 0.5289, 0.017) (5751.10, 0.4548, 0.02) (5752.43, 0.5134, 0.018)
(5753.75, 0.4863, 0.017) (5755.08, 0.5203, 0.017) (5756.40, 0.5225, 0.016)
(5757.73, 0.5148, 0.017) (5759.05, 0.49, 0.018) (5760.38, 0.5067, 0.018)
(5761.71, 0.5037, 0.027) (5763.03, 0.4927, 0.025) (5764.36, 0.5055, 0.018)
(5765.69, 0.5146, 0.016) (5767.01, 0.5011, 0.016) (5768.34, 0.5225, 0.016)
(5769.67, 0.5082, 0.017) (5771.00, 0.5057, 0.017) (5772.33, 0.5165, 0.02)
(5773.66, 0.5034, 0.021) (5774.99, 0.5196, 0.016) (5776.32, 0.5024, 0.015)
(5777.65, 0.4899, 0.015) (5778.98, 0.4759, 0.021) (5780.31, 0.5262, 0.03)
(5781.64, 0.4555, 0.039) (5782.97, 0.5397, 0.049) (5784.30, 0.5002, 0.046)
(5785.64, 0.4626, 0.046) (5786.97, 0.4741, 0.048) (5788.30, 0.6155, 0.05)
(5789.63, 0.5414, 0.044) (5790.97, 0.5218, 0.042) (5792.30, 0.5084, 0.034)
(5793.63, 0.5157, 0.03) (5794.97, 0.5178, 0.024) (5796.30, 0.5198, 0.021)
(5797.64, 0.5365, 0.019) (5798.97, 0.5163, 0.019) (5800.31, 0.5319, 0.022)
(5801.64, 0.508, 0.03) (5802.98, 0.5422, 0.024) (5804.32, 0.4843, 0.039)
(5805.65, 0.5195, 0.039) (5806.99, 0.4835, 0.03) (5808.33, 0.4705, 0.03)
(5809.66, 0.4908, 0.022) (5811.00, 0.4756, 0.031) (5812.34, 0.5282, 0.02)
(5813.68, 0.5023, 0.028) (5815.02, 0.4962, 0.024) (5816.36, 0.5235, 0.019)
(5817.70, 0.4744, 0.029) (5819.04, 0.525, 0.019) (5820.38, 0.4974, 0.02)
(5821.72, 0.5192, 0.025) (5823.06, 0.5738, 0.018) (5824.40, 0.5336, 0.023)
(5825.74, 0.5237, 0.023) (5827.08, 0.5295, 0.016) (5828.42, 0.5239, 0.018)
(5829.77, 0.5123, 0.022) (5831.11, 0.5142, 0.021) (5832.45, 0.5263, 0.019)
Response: 31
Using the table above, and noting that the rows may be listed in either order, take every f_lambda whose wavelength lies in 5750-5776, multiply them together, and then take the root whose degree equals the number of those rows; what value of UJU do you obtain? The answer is 0.505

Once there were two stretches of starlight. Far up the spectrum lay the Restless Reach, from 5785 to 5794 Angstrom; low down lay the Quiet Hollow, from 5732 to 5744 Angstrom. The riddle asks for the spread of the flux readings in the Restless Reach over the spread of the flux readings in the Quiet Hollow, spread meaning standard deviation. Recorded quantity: 5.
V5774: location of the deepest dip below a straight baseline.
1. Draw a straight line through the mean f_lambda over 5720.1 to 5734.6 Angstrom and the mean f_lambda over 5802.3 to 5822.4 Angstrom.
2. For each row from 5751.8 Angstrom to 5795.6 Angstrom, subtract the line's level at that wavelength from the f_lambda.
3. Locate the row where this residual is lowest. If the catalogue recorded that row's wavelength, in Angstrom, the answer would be 5781.64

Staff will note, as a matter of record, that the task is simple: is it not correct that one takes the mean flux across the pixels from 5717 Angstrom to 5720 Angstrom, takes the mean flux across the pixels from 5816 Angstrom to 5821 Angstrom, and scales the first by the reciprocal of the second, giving 0.99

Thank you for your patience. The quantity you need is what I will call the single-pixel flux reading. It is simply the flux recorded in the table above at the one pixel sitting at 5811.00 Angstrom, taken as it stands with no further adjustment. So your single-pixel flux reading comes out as 0.4756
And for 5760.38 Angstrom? 0.5067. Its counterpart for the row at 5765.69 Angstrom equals 0.5146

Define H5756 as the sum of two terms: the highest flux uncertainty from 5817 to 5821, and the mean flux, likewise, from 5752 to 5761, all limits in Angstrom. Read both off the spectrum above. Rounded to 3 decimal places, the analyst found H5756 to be 0.537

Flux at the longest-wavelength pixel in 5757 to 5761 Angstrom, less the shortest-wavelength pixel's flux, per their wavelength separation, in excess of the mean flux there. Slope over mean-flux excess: -0.507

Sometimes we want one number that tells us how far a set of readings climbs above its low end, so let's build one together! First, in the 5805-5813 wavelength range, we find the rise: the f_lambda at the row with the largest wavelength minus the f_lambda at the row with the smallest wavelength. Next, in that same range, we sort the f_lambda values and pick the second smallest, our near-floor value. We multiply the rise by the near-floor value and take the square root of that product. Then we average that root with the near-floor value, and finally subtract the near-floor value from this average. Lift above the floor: -0.206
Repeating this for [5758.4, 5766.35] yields -0.191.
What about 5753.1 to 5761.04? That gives -0.195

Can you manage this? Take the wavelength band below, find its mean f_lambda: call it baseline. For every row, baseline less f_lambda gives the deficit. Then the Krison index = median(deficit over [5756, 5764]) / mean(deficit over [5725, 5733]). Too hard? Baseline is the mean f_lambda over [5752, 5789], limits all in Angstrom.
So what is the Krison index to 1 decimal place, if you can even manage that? 0.3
